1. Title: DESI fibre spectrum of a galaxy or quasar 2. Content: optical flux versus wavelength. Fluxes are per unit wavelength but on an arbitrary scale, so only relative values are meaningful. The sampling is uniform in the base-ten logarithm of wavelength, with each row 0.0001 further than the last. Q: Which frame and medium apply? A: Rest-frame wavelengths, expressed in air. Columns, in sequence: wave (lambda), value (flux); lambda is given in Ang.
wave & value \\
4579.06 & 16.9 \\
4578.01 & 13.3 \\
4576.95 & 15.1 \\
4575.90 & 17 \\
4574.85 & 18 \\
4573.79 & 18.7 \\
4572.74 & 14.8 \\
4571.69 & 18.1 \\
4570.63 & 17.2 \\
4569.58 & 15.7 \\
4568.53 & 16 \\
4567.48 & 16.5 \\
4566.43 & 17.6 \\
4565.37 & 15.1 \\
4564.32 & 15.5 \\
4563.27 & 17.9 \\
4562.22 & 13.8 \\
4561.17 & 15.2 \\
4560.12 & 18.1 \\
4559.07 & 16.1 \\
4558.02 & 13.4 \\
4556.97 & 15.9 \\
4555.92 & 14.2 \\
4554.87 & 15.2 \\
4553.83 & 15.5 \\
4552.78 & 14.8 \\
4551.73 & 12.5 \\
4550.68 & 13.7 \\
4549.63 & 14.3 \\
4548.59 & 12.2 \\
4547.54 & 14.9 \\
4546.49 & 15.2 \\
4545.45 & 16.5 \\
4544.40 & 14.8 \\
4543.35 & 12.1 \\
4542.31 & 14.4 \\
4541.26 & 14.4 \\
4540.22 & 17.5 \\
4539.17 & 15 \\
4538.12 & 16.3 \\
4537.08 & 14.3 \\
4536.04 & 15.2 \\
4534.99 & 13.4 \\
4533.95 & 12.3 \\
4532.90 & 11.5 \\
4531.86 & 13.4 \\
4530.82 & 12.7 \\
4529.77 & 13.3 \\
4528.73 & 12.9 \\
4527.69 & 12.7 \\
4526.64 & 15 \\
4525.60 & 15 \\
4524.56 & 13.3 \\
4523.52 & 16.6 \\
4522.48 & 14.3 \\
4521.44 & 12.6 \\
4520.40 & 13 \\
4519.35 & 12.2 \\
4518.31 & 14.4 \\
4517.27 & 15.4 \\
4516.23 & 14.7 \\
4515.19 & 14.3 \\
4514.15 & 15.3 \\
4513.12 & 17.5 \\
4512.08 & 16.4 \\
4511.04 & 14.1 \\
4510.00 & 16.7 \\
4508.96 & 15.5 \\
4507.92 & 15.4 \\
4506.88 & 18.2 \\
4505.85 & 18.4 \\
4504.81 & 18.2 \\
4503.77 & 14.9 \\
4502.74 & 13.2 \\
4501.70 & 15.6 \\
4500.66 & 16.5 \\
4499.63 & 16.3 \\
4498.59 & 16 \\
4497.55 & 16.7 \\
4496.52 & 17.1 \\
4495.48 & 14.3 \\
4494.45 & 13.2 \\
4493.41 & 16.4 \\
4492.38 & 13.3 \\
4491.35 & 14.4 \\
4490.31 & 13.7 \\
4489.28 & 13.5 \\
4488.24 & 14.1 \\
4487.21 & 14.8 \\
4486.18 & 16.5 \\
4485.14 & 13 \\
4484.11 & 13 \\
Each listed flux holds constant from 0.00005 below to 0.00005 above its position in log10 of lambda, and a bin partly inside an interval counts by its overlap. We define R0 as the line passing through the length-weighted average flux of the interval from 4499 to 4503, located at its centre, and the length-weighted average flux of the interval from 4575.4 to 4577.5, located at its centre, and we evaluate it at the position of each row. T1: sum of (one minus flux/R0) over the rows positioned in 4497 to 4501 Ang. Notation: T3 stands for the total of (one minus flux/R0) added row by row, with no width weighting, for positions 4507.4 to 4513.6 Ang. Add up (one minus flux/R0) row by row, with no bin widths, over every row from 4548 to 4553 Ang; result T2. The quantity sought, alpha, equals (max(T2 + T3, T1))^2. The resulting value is 0.37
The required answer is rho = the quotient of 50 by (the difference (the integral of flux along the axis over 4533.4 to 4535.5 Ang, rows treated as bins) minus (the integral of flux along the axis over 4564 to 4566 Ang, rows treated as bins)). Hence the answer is -13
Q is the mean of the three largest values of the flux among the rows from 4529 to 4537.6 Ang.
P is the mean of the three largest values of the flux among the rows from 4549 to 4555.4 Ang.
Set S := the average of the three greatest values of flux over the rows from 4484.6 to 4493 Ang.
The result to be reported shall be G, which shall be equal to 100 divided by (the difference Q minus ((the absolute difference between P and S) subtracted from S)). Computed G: -115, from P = 15.2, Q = 14.3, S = 15.2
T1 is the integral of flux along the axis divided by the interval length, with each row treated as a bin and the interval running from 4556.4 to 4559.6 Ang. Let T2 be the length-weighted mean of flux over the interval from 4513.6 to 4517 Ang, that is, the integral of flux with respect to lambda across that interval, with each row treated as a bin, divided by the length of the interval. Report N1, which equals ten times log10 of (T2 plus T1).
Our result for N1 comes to 14.8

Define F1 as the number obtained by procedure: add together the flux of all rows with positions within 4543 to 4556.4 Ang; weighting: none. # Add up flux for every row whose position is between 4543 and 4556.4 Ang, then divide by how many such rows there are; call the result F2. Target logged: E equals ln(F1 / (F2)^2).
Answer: -0.10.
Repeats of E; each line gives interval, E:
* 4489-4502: -0.15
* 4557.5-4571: -0.21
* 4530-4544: -0.08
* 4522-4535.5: -0.04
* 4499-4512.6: -0.21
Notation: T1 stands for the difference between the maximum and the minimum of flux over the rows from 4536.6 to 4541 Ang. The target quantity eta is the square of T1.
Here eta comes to 10.2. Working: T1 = 3.20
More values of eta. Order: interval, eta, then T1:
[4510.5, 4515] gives 11.6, 3.40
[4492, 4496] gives 10.2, 3.20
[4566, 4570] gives 3.6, 1.90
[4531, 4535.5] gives 3.6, 1.90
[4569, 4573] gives 10.9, 3.30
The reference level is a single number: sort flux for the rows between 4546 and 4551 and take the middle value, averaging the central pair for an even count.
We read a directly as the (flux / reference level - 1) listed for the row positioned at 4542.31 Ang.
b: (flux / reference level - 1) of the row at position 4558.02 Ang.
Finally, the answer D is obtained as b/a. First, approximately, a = 0.01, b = -0.06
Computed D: -9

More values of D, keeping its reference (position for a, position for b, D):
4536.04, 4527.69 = -2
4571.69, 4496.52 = 1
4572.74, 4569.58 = 3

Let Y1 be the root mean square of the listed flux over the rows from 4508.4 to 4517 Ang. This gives 15.6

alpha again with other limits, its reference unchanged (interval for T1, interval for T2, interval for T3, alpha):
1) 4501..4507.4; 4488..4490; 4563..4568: 0.00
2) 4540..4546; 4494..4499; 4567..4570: 0.10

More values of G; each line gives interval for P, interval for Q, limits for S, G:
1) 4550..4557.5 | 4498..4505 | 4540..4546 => 68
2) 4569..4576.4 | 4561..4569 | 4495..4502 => 48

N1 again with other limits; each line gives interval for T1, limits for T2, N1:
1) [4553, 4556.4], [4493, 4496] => 14.7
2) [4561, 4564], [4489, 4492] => 14.7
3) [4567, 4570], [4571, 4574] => 15.2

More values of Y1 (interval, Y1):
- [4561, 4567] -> 15.9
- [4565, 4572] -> 16.6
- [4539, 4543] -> 15.4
